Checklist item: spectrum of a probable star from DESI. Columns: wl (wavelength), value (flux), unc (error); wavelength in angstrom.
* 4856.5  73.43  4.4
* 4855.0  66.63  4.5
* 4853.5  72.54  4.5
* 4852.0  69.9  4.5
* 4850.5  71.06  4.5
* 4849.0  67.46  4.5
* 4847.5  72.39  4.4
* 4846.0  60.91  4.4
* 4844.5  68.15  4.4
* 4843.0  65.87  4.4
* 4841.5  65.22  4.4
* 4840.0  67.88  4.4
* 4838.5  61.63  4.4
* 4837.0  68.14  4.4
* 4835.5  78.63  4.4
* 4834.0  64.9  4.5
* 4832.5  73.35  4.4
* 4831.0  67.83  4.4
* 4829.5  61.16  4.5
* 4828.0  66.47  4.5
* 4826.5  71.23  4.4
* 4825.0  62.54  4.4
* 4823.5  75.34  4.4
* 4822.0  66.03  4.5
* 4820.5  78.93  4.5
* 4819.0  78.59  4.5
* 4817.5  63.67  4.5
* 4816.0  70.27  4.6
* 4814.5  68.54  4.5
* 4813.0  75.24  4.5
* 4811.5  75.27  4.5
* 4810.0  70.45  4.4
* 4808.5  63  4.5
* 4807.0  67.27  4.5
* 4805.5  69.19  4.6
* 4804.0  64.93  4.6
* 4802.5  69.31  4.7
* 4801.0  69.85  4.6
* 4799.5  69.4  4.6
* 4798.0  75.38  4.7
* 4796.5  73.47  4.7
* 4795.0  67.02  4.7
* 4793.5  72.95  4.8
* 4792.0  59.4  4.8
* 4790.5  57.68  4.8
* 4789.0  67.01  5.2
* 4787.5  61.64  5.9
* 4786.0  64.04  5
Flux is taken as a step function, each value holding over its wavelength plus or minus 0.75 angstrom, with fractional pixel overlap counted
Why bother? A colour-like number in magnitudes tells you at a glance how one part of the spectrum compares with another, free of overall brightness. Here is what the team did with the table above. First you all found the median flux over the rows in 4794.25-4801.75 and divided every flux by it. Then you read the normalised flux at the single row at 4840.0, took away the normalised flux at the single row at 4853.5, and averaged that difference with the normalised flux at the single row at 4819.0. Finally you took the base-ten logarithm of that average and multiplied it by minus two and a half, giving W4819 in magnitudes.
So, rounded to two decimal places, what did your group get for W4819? 0.69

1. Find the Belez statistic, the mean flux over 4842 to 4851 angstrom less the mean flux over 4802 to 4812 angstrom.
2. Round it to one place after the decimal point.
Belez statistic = -0.8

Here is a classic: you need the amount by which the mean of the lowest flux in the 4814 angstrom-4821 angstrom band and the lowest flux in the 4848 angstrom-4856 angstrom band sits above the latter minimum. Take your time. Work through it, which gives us -1.5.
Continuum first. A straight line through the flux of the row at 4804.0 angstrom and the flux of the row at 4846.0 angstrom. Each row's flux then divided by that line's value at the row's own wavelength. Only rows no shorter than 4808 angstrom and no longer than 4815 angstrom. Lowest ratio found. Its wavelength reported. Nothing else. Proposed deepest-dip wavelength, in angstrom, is 4808.5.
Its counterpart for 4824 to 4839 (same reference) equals 4829.5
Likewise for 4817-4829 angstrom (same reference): 4825.0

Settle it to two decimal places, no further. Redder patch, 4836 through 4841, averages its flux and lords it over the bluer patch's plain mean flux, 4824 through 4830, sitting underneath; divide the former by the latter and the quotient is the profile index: 1.01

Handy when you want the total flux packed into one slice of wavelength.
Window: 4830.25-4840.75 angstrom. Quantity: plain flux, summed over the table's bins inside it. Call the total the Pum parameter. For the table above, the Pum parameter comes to 482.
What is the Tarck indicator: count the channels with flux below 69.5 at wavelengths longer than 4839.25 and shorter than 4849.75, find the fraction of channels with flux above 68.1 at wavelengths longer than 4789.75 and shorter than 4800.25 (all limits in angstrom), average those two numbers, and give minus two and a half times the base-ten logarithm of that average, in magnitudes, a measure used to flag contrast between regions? -1.3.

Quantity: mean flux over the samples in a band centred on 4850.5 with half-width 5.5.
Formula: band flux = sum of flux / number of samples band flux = 69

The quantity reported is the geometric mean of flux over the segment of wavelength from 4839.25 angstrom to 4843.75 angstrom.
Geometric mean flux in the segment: 66.3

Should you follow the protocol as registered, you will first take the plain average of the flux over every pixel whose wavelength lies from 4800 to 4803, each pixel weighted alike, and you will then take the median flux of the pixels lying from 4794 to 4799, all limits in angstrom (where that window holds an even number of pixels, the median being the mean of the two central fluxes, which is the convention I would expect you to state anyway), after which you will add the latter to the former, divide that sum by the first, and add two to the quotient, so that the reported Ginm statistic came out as 4.056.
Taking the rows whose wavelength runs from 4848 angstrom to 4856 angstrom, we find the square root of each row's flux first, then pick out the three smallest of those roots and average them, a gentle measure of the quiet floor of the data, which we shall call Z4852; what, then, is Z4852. 8.25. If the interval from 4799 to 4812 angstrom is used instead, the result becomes 8.07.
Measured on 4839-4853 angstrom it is 8.00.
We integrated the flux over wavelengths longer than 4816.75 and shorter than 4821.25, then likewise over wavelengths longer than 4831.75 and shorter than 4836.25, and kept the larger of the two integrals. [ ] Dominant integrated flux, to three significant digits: 332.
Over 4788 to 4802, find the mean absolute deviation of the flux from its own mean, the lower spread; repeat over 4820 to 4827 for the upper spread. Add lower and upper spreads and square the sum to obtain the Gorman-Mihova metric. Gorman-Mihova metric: 98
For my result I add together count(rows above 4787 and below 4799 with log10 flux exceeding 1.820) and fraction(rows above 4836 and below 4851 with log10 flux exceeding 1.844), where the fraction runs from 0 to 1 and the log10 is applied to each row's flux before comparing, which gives 5.2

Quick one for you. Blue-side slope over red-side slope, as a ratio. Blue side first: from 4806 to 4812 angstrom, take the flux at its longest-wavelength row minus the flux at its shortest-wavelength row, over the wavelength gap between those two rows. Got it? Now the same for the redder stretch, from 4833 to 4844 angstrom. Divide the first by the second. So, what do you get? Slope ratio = 16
